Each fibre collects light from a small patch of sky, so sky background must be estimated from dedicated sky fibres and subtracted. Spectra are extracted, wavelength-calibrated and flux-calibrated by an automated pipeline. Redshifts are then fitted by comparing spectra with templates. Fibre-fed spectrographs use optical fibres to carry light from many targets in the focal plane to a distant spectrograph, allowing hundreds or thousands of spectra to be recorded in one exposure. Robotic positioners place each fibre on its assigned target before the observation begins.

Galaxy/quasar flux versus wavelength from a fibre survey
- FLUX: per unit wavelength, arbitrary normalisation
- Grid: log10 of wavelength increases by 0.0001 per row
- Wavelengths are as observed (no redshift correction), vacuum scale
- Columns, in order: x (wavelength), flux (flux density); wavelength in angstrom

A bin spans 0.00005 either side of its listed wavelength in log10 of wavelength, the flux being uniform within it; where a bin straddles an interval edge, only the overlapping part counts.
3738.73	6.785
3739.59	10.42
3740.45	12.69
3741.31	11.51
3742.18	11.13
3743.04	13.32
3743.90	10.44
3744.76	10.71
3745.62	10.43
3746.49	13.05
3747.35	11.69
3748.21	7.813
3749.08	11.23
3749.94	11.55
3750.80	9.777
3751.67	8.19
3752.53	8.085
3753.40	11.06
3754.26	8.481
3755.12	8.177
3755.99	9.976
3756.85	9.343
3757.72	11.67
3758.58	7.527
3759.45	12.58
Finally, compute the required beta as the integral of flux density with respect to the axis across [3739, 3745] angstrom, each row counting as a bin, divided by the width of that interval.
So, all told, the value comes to 11.4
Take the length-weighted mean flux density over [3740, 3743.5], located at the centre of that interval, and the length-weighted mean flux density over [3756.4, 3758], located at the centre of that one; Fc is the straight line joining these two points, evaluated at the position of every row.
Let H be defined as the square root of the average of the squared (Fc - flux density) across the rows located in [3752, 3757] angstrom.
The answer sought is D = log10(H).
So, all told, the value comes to 0.27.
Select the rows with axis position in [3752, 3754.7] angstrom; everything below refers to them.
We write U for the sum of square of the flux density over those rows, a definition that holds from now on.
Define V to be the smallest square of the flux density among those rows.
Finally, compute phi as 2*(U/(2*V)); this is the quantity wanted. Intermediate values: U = 260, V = 65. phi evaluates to 4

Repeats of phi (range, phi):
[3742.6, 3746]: 5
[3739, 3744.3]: 7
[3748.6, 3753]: 7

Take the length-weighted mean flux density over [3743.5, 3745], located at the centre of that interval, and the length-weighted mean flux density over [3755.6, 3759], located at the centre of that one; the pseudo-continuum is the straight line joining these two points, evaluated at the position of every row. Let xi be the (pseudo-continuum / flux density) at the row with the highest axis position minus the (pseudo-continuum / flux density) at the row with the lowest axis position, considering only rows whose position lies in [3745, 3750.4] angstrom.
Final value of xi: -0.12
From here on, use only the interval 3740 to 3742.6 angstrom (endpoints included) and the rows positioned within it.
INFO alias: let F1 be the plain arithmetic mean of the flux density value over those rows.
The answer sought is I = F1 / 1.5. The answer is 7.9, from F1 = 11.8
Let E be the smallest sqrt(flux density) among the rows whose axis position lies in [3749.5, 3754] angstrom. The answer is 2.84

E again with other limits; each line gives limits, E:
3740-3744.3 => 3.23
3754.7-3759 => 2.74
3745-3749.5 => 2.80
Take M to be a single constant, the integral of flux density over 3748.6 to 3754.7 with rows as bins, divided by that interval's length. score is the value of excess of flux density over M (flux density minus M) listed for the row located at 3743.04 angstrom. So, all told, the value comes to 4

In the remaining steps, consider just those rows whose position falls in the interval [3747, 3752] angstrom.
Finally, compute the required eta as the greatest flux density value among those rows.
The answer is 11.69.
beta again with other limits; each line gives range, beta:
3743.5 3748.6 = 10.7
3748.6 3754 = 9.9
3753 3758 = 9.7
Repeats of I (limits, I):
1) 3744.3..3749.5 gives 7.2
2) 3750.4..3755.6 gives 6.0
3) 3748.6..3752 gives 6.8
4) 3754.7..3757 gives 6.1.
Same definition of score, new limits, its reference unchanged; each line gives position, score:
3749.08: 1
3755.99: 0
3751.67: -2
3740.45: 3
